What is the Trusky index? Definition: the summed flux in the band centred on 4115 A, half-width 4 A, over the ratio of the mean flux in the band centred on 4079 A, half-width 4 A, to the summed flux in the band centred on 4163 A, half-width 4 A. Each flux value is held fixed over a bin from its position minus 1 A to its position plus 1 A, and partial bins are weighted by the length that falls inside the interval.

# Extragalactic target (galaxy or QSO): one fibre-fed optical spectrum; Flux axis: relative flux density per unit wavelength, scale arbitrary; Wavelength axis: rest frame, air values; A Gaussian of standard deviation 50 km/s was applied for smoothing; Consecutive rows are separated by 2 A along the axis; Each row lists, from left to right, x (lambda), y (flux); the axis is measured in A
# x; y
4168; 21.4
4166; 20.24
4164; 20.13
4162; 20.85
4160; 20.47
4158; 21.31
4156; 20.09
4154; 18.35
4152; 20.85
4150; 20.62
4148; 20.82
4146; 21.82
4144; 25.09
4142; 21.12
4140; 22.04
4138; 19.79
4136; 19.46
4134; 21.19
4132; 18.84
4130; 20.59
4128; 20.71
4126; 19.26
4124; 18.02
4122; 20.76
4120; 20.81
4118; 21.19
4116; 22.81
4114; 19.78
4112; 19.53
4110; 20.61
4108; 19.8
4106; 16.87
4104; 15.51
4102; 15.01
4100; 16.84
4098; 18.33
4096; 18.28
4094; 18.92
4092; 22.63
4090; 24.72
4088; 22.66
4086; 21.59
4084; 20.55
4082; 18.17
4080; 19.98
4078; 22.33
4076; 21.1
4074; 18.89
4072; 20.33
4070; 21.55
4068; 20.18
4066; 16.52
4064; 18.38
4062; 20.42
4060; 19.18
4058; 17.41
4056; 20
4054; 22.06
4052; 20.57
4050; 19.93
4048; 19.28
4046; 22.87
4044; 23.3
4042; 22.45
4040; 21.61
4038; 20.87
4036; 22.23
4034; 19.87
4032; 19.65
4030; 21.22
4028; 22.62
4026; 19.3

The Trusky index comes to 334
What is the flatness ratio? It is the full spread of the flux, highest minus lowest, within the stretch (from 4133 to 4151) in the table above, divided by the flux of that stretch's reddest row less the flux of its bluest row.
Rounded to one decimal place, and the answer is -9.9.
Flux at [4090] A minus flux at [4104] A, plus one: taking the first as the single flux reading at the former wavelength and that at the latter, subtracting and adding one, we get 10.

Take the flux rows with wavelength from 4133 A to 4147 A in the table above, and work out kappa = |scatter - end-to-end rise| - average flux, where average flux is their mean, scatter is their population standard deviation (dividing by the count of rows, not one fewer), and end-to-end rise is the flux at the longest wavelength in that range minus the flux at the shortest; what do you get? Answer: -20.4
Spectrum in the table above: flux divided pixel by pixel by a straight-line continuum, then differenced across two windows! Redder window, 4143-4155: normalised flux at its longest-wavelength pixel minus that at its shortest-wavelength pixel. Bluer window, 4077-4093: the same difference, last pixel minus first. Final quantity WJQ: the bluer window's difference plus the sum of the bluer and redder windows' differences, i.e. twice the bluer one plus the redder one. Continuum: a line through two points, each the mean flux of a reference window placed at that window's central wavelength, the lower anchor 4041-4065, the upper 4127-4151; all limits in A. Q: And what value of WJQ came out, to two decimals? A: -0.30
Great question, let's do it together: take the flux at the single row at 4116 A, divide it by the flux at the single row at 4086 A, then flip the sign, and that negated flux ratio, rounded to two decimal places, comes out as -1.06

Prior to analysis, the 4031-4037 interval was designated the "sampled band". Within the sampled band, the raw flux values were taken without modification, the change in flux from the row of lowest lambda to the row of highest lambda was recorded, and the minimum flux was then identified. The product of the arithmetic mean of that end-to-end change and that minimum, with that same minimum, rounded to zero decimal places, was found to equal 218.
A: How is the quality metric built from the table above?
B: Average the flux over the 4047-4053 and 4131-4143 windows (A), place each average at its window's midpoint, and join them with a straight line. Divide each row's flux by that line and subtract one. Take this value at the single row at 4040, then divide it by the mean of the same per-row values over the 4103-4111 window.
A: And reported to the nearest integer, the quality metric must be -1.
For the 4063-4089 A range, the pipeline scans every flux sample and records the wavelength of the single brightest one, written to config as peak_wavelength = 4088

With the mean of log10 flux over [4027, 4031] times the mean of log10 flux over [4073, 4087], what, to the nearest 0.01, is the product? 1.75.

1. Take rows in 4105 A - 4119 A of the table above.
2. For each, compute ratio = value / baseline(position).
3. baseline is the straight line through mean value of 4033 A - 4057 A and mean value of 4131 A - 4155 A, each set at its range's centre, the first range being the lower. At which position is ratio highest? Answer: 4116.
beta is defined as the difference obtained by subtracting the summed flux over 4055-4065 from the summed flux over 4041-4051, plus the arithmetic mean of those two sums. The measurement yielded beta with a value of 114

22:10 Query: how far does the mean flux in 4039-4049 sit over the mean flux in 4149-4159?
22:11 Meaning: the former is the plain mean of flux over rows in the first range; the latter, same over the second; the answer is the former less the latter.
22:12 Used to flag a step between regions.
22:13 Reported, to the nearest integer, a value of 2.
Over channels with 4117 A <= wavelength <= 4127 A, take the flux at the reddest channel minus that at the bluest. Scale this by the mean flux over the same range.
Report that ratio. -0.10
